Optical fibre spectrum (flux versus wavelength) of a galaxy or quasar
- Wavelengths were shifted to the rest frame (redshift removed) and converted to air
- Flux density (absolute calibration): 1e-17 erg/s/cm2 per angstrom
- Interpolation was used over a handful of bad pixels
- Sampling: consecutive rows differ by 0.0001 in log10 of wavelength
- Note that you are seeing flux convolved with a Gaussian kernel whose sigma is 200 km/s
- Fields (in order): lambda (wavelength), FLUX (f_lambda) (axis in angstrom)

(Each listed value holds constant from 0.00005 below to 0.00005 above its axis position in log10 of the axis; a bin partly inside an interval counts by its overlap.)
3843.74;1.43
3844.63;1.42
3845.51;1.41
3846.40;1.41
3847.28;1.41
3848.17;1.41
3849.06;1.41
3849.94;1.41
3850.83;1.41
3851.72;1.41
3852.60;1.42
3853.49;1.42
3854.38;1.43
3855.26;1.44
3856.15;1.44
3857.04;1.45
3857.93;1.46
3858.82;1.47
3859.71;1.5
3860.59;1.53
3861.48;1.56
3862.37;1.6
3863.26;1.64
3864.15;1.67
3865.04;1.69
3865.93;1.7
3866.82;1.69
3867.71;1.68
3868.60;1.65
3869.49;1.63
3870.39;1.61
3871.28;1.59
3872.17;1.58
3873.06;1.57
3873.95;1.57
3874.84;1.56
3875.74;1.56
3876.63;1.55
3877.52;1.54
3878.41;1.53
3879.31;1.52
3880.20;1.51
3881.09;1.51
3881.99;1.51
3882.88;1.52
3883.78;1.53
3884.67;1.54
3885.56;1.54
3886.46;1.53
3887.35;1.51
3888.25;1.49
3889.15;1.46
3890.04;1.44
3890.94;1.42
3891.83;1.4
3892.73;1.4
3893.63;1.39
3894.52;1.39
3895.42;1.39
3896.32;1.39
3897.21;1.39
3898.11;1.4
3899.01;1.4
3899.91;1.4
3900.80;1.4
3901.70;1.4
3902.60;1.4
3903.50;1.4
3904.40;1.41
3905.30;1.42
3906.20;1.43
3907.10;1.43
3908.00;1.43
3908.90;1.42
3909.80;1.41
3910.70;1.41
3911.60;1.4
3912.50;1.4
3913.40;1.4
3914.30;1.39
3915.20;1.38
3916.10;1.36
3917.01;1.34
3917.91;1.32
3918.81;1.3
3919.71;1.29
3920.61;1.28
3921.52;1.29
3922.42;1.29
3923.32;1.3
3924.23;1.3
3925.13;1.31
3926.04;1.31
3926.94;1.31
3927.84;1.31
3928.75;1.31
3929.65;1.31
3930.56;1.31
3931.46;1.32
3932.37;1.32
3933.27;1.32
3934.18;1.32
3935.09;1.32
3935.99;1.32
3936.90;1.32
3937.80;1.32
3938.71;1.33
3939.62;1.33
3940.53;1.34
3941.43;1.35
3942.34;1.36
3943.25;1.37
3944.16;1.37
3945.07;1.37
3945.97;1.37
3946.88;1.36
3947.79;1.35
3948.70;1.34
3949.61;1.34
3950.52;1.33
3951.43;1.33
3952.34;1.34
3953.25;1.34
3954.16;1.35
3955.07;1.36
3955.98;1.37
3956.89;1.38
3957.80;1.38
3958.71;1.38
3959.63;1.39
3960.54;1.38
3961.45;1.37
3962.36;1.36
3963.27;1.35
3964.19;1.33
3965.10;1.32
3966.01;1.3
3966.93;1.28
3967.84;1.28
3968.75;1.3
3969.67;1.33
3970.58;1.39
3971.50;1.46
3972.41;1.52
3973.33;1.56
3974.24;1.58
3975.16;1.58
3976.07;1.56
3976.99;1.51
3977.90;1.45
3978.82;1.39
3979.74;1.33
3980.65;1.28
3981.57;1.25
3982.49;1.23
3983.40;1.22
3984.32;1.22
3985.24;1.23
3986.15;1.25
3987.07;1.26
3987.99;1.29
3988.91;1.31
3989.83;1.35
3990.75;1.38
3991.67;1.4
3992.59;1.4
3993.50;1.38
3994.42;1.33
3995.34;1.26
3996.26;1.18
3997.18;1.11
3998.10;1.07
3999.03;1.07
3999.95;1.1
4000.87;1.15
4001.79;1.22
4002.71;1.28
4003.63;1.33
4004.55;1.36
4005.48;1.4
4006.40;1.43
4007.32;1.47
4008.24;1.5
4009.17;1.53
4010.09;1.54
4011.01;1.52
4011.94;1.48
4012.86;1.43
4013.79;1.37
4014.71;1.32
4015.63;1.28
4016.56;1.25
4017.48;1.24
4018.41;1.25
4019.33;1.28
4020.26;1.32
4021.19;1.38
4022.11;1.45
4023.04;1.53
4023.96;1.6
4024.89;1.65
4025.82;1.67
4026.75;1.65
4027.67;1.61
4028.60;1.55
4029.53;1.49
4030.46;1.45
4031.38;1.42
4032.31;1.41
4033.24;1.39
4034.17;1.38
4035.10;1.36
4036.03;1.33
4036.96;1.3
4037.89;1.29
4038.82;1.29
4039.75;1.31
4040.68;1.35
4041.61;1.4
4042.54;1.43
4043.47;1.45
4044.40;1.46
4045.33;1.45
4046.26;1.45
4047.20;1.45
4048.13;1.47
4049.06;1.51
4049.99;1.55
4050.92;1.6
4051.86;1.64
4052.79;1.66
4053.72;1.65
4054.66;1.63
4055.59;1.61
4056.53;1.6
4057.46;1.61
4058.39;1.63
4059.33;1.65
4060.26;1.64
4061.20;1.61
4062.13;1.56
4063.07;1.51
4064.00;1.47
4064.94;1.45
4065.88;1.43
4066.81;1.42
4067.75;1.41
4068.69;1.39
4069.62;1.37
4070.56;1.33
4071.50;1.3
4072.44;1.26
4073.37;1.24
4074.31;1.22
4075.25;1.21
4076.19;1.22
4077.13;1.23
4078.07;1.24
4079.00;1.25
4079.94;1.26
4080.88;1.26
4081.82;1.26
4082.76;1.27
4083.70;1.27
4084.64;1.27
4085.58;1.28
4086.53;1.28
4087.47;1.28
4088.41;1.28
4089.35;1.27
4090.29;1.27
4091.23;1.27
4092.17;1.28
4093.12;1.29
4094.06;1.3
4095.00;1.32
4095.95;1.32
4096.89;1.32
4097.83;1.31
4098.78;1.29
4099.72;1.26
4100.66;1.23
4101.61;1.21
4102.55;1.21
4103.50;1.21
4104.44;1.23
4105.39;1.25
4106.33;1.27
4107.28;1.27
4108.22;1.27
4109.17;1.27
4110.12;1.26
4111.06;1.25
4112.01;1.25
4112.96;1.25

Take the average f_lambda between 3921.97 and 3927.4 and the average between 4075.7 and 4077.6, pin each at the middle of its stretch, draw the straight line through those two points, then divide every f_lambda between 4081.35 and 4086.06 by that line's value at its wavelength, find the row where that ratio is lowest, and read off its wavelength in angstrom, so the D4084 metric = 4081.82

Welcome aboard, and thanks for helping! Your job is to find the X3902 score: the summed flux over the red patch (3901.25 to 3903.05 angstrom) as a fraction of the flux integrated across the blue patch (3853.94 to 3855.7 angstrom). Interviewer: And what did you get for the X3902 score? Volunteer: 1.10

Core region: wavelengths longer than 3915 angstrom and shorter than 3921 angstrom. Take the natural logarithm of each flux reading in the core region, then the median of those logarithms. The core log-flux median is 0.28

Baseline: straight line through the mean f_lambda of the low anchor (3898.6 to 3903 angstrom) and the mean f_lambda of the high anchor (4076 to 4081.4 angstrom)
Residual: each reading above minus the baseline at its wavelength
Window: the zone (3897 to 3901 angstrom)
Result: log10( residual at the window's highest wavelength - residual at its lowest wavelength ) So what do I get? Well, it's -1.9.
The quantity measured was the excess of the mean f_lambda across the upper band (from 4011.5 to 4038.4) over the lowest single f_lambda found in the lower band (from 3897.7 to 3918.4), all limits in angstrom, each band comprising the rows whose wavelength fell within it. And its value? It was 0.10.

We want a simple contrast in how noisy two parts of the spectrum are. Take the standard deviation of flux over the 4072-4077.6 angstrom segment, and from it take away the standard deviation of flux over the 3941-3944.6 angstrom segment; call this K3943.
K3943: 0.01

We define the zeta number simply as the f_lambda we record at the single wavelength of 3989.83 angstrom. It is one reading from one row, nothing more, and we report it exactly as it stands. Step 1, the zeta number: 1.35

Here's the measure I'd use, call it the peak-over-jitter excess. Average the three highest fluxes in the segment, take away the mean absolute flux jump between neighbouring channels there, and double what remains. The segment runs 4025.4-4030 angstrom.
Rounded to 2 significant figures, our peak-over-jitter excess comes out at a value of 3.2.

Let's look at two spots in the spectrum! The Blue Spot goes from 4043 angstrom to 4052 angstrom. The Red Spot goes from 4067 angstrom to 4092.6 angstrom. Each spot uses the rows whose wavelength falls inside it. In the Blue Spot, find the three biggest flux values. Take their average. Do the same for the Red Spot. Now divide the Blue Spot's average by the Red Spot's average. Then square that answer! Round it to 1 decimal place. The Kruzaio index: 1.3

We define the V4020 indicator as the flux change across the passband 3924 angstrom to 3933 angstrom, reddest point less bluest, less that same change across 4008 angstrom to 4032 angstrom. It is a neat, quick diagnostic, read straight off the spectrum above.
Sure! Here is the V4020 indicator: 0.10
